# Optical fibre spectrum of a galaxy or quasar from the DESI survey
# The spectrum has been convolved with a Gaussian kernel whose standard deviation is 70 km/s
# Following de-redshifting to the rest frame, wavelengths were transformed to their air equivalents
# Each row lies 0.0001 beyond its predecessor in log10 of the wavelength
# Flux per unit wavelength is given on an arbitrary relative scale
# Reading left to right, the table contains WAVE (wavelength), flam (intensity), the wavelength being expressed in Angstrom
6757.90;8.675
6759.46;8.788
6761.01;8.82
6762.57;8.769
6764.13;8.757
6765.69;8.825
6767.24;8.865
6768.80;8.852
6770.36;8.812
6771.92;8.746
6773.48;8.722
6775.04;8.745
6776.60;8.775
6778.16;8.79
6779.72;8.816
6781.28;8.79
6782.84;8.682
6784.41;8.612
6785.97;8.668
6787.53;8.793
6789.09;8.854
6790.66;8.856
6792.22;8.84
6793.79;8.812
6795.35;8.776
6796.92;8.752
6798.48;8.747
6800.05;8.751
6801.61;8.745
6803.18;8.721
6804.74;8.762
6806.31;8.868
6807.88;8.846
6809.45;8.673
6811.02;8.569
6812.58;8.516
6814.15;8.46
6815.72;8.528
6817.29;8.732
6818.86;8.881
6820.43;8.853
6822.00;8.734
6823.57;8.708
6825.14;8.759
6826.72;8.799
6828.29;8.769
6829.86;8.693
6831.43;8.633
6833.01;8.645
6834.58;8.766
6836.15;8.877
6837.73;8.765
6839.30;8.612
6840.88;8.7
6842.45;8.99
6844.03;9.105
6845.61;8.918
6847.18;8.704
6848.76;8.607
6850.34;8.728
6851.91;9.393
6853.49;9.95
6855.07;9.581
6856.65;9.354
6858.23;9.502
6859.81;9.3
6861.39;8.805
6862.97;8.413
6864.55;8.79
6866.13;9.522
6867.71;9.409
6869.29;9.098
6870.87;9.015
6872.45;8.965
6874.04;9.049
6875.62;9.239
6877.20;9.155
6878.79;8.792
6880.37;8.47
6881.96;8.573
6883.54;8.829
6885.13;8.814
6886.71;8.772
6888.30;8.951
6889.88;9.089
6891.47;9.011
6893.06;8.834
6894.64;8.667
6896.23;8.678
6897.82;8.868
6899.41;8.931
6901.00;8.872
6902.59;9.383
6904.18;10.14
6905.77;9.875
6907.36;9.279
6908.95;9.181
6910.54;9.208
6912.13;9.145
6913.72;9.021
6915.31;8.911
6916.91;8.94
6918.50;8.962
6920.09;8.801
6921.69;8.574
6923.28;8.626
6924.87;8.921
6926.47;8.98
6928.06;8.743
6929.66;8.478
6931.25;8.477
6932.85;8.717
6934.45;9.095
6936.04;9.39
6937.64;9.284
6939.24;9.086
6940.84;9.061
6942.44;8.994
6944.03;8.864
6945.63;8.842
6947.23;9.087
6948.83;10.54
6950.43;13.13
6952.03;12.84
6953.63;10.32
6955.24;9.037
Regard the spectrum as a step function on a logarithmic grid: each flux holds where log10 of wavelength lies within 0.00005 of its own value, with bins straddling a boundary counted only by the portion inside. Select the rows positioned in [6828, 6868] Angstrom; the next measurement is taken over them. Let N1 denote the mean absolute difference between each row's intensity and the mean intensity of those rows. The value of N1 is 0.33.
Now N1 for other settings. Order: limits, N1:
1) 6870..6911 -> 0.26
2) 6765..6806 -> 0.05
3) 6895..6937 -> 0.28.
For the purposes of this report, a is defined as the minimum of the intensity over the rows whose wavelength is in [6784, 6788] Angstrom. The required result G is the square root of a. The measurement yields 2.93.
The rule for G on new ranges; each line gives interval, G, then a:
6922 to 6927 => 2.94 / 8.626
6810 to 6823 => 2.91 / 8.46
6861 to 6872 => 2.90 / 8.413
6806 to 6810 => 2.94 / 8.673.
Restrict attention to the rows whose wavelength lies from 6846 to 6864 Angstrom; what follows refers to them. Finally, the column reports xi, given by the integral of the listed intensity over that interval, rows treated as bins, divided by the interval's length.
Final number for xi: 9.1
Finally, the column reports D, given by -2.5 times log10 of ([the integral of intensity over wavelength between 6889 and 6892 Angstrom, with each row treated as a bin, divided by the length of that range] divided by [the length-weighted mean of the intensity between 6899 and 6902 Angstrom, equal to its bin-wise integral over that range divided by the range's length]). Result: -0.02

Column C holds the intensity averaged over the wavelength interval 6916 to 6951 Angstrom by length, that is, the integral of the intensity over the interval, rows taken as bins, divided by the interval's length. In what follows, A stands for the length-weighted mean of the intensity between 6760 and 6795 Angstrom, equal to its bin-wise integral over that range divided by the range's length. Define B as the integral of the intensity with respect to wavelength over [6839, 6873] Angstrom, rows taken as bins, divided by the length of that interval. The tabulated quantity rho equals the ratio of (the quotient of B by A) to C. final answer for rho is 0.113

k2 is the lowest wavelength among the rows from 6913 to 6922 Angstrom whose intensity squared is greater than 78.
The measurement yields 6913.72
